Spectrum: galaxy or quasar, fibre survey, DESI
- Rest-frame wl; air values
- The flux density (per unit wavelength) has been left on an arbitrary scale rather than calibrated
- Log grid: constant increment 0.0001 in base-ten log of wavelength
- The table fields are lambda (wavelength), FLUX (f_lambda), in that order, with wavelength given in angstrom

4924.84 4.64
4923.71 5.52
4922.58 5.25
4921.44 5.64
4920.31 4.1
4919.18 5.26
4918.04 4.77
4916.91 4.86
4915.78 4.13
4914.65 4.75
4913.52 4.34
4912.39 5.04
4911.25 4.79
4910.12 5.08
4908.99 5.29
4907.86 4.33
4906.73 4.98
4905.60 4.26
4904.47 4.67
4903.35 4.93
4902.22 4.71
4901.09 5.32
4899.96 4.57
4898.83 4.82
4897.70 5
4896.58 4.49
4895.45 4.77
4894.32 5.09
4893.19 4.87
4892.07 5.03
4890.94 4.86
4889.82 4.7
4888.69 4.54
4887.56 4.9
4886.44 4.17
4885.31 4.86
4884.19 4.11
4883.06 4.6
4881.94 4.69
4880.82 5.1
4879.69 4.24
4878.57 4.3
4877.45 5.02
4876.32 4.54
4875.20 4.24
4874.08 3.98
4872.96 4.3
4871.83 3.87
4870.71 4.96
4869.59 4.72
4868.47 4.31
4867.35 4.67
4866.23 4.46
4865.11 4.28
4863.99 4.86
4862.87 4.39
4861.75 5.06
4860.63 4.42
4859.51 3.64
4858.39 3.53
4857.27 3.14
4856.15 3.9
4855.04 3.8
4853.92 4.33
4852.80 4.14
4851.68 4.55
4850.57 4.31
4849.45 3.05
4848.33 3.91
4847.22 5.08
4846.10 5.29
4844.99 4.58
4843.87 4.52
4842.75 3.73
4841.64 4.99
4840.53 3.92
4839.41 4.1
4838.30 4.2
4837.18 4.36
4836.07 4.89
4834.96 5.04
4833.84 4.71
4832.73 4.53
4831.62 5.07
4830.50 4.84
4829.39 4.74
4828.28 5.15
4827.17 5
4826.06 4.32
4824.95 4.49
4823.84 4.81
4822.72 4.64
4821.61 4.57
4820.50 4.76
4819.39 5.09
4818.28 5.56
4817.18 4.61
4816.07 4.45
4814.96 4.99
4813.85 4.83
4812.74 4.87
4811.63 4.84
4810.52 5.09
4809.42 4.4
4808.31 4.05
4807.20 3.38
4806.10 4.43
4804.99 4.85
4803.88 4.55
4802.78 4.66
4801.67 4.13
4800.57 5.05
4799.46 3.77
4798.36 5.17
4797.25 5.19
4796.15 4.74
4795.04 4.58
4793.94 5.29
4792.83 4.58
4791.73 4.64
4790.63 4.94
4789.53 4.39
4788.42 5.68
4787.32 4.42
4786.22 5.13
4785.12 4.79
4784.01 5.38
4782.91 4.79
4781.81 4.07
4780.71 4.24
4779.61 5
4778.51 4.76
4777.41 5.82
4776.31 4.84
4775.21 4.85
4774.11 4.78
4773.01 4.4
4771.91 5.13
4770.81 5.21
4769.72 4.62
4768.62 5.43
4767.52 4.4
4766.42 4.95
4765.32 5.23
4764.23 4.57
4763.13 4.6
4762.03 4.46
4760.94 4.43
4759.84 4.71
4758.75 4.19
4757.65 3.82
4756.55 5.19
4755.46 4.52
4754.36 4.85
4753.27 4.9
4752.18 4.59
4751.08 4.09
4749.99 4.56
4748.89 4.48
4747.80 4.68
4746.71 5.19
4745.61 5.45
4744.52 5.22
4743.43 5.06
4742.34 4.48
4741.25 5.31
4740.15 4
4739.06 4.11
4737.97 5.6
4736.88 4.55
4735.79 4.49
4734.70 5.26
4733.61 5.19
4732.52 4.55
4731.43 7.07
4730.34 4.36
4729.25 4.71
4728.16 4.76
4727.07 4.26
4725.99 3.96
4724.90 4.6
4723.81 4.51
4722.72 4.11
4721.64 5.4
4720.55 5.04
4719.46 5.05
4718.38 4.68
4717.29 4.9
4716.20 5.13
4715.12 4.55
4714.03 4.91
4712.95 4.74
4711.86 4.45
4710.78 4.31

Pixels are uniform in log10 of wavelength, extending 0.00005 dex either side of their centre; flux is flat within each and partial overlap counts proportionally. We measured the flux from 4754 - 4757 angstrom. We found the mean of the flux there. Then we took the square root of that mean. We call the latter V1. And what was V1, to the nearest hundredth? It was 2.20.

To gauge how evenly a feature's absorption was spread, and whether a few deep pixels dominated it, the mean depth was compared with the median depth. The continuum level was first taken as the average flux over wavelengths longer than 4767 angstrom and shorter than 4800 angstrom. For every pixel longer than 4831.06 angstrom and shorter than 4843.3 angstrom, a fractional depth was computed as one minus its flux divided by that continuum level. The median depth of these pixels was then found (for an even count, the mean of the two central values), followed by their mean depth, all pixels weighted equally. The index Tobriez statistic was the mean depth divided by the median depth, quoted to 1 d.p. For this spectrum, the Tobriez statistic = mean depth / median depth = 1.1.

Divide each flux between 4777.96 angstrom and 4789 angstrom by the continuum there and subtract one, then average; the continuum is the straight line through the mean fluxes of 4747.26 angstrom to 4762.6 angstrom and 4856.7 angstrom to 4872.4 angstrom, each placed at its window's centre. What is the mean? 0.079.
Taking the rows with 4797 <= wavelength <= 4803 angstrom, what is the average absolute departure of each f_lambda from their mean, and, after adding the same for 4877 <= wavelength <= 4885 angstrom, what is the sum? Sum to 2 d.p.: 0.79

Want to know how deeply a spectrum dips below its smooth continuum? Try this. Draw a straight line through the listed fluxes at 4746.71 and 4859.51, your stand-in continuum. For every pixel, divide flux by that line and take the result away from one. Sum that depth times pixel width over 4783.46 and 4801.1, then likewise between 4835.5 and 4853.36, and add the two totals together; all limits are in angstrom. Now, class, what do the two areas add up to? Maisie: -3.5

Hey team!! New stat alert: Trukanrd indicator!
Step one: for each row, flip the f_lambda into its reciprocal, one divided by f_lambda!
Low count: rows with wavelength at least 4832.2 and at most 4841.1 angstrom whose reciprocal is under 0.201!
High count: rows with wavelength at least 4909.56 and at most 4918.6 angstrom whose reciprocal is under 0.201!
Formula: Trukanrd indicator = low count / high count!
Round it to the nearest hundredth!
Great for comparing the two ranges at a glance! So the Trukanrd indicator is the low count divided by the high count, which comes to 0.50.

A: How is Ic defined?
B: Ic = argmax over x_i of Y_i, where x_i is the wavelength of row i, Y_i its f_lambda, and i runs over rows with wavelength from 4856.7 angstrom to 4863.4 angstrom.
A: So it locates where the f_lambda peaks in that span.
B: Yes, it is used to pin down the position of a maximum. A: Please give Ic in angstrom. 4861.75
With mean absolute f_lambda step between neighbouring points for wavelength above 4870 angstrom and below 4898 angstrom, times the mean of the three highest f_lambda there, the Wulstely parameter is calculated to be 2.1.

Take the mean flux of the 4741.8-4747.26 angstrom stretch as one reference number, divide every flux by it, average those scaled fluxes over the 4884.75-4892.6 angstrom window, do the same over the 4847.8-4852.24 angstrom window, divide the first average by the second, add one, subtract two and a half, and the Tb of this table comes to -0.31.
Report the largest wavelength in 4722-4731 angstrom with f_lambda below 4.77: 4730.34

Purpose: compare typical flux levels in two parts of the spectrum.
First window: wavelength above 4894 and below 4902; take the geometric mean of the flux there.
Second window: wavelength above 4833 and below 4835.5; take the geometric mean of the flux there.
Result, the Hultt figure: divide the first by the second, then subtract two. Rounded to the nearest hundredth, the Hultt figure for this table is -1.00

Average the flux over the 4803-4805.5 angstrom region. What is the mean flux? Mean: 4.7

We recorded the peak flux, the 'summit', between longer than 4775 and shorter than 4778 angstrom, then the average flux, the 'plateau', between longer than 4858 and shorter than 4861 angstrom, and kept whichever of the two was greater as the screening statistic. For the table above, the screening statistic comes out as 5.82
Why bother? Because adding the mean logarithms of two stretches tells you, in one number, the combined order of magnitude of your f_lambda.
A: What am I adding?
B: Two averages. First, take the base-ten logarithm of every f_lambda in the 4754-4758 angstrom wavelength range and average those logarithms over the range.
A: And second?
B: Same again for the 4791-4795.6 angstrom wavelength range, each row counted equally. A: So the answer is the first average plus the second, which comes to 1.34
